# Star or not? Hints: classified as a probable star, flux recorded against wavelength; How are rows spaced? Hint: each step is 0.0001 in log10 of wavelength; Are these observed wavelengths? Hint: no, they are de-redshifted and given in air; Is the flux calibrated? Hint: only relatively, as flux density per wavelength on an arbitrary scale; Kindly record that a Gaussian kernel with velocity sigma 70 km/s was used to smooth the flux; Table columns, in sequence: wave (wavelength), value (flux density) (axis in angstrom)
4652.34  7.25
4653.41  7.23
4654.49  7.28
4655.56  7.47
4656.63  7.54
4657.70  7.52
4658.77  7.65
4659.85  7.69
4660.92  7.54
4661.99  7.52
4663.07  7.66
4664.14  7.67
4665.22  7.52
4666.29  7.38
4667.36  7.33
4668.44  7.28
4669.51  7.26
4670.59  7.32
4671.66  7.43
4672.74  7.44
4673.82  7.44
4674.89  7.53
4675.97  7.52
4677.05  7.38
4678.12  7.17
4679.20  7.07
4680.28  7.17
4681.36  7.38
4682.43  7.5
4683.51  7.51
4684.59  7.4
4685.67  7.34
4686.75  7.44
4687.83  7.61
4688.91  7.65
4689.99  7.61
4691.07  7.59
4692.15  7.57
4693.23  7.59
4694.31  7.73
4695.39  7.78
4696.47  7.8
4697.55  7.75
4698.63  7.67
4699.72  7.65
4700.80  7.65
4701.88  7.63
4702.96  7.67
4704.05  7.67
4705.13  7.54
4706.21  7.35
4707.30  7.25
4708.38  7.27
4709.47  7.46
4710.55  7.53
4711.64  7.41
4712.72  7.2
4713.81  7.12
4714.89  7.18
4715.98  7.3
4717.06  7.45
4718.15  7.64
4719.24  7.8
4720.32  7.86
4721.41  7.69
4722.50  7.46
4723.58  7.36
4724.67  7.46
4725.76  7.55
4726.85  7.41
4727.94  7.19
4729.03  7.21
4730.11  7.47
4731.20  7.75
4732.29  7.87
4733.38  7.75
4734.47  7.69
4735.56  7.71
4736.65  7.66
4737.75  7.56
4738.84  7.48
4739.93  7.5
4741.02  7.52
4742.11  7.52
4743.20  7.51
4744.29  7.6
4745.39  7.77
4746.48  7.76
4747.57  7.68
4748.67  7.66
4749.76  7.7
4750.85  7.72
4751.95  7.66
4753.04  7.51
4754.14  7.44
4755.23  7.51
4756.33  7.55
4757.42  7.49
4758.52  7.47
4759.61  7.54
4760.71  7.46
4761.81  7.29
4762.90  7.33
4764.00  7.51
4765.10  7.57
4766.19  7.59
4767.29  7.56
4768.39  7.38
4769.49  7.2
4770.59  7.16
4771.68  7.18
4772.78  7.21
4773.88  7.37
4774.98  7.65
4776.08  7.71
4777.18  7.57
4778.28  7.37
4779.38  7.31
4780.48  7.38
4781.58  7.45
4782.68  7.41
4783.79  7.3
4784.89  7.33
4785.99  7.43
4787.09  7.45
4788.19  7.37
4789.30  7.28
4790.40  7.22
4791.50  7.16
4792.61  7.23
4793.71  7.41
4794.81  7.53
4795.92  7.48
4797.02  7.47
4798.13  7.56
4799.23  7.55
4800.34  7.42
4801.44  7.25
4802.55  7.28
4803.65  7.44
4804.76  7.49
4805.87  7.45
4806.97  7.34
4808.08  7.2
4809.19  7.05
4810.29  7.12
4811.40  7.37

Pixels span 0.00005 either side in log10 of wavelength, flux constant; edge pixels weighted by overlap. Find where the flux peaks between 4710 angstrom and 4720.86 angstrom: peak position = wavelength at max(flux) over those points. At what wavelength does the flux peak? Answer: 4720.32 angstrom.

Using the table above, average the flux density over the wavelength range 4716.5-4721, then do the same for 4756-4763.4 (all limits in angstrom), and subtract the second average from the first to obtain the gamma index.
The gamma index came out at 0.240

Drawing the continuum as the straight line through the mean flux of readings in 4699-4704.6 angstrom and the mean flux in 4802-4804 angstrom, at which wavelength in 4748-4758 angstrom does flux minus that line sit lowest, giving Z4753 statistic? 4754.14 angstrom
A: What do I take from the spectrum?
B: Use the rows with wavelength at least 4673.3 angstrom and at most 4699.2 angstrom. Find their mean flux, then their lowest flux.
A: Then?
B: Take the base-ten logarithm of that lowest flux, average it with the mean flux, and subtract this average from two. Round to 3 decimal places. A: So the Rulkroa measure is -2.179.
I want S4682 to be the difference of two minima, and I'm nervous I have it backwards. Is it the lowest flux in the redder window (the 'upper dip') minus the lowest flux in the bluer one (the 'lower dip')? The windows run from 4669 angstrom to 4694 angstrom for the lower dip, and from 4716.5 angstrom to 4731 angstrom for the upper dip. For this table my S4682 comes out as 0.12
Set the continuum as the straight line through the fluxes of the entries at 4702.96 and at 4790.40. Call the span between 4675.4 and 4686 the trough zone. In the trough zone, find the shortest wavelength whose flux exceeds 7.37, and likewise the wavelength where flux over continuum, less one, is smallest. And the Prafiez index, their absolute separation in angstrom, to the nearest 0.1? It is 3.2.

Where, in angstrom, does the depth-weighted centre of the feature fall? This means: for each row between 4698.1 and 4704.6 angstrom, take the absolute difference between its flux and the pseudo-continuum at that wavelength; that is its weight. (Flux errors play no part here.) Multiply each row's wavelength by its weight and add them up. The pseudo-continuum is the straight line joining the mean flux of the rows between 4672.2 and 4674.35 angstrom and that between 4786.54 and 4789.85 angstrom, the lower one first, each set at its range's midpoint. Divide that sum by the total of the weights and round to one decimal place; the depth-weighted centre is 4701.4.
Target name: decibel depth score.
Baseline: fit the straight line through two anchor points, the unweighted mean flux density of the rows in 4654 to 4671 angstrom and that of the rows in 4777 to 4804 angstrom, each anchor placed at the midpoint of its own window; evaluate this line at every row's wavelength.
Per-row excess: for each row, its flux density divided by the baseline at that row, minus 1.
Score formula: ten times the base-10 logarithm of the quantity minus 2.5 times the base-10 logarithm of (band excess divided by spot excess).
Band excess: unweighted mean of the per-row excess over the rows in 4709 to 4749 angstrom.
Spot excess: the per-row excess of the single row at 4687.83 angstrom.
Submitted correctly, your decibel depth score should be -4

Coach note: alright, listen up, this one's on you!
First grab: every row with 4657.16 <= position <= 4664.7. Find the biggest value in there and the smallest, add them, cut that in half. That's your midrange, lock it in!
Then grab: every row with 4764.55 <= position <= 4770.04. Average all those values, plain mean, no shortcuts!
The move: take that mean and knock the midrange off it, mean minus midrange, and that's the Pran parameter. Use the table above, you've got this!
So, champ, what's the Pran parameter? -0.15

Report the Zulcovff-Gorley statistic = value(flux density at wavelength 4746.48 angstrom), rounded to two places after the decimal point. 7.76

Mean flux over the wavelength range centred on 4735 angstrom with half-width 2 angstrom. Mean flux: 7.70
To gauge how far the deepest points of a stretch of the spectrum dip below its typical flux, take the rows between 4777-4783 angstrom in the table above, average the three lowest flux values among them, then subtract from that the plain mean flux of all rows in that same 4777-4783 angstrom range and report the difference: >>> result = -0.06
